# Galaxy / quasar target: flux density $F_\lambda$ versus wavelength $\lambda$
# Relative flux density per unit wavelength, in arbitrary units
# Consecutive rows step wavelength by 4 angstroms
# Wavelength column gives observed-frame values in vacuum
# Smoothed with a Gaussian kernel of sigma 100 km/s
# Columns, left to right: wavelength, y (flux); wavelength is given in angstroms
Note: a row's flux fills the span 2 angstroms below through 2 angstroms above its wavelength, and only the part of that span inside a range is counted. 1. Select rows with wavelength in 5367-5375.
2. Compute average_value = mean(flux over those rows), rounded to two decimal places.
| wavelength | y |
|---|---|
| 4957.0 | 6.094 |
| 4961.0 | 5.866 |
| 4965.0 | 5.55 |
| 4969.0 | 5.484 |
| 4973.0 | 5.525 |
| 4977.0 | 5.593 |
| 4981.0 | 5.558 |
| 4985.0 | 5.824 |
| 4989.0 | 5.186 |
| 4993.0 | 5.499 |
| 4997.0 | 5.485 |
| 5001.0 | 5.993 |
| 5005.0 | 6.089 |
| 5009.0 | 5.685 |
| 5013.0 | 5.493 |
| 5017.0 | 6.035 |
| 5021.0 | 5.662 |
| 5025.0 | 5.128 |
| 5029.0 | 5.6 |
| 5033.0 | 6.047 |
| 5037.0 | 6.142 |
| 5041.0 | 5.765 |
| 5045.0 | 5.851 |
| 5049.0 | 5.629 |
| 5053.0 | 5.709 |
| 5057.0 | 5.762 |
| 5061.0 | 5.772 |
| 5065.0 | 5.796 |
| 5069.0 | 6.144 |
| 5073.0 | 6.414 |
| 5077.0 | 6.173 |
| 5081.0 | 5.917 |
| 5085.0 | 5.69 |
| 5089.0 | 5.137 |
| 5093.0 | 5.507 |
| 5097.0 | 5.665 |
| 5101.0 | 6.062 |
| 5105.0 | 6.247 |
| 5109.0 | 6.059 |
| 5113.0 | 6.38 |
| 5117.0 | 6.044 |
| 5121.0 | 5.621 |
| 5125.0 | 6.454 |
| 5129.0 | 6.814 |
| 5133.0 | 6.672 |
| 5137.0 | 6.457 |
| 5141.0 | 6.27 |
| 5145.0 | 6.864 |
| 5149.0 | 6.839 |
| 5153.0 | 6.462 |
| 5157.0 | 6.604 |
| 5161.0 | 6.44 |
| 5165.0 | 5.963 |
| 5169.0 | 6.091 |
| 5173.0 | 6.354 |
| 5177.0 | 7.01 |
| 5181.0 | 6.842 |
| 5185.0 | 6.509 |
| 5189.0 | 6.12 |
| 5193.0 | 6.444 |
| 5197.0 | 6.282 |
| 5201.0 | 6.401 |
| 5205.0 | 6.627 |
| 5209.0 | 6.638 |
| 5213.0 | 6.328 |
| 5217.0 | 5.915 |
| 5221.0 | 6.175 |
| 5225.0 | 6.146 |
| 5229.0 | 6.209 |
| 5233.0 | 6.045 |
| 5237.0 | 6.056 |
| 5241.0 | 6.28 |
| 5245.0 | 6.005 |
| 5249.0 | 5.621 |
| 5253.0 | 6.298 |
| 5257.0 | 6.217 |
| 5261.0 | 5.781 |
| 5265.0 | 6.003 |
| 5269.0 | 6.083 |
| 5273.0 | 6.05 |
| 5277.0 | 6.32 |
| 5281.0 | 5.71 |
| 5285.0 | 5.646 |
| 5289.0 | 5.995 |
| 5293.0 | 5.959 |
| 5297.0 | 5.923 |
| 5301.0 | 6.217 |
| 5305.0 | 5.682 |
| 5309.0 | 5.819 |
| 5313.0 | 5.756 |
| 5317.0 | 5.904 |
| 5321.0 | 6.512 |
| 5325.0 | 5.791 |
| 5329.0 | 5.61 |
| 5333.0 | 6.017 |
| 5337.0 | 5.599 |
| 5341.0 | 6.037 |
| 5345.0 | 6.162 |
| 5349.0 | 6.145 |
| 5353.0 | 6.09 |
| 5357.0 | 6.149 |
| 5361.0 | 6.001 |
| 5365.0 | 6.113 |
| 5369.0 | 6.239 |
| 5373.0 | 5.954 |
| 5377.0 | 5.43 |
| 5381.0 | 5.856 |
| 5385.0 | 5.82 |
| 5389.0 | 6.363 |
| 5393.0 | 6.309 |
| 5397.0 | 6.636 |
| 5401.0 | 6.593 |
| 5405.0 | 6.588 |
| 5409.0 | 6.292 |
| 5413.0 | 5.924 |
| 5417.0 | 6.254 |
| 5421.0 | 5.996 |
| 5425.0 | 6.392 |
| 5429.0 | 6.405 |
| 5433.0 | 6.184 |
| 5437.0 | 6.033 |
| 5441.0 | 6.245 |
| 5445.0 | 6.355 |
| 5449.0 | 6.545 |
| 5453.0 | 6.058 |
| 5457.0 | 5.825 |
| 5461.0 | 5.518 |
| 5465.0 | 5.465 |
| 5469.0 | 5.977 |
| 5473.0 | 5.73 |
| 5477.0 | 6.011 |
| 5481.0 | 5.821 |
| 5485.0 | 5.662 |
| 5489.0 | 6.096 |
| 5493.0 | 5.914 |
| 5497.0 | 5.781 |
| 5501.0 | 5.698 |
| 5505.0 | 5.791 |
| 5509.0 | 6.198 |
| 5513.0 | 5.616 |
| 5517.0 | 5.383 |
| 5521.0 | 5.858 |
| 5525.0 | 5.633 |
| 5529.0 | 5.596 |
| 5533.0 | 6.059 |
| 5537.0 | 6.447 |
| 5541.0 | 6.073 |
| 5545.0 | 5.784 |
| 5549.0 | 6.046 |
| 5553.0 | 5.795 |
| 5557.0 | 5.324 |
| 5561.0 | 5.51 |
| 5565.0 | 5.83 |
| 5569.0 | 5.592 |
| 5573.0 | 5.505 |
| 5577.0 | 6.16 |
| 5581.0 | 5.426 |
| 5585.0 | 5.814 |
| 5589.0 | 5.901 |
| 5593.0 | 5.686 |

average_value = 6.10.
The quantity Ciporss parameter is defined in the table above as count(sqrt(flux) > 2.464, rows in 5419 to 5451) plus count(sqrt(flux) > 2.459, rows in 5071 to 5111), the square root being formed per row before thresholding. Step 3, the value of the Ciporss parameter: 11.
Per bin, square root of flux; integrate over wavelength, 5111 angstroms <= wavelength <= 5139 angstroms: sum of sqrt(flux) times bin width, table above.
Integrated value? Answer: 70.5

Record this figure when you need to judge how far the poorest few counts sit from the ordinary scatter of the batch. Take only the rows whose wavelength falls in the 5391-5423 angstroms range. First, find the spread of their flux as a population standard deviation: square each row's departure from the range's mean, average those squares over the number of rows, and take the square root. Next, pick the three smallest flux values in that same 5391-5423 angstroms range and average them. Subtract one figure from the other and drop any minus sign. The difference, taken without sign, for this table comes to 5.8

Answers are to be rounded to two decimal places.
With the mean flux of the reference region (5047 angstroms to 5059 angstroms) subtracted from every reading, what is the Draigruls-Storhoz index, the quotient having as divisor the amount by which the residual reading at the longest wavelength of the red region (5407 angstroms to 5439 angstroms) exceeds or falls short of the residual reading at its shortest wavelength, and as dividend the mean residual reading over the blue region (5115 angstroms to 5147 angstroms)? -2.70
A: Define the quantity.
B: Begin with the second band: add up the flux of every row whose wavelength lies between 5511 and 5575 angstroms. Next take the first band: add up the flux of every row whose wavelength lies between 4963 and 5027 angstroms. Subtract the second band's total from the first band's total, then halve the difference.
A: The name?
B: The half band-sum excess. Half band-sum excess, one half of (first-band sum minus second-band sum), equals -1.1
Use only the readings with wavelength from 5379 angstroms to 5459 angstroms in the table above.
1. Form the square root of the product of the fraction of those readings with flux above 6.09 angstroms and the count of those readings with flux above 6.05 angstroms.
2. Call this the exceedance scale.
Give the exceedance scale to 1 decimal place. 3.0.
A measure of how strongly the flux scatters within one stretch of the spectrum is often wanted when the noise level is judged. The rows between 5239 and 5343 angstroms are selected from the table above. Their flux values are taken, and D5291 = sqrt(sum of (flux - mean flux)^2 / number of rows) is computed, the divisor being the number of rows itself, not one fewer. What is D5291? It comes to 0.244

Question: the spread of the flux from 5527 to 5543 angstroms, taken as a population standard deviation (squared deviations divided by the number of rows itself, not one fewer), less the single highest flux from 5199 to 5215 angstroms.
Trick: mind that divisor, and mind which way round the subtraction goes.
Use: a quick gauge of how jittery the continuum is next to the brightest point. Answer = -6.34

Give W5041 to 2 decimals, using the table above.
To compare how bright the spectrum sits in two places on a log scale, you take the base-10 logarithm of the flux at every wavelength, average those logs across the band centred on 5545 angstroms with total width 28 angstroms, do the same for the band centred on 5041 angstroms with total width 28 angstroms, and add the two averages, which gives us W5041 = 1.54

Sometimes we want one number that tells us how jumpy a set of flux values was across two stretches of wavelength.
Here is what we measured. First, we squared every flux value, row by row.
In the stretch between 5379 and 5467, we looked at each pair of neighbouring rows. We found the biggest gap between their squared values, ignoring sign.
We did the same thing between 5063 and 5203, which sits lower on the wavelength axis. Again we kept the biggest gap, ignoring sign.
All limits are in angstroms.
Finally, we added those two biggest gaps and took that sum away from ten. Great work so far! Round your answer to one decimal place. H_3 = -6.7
